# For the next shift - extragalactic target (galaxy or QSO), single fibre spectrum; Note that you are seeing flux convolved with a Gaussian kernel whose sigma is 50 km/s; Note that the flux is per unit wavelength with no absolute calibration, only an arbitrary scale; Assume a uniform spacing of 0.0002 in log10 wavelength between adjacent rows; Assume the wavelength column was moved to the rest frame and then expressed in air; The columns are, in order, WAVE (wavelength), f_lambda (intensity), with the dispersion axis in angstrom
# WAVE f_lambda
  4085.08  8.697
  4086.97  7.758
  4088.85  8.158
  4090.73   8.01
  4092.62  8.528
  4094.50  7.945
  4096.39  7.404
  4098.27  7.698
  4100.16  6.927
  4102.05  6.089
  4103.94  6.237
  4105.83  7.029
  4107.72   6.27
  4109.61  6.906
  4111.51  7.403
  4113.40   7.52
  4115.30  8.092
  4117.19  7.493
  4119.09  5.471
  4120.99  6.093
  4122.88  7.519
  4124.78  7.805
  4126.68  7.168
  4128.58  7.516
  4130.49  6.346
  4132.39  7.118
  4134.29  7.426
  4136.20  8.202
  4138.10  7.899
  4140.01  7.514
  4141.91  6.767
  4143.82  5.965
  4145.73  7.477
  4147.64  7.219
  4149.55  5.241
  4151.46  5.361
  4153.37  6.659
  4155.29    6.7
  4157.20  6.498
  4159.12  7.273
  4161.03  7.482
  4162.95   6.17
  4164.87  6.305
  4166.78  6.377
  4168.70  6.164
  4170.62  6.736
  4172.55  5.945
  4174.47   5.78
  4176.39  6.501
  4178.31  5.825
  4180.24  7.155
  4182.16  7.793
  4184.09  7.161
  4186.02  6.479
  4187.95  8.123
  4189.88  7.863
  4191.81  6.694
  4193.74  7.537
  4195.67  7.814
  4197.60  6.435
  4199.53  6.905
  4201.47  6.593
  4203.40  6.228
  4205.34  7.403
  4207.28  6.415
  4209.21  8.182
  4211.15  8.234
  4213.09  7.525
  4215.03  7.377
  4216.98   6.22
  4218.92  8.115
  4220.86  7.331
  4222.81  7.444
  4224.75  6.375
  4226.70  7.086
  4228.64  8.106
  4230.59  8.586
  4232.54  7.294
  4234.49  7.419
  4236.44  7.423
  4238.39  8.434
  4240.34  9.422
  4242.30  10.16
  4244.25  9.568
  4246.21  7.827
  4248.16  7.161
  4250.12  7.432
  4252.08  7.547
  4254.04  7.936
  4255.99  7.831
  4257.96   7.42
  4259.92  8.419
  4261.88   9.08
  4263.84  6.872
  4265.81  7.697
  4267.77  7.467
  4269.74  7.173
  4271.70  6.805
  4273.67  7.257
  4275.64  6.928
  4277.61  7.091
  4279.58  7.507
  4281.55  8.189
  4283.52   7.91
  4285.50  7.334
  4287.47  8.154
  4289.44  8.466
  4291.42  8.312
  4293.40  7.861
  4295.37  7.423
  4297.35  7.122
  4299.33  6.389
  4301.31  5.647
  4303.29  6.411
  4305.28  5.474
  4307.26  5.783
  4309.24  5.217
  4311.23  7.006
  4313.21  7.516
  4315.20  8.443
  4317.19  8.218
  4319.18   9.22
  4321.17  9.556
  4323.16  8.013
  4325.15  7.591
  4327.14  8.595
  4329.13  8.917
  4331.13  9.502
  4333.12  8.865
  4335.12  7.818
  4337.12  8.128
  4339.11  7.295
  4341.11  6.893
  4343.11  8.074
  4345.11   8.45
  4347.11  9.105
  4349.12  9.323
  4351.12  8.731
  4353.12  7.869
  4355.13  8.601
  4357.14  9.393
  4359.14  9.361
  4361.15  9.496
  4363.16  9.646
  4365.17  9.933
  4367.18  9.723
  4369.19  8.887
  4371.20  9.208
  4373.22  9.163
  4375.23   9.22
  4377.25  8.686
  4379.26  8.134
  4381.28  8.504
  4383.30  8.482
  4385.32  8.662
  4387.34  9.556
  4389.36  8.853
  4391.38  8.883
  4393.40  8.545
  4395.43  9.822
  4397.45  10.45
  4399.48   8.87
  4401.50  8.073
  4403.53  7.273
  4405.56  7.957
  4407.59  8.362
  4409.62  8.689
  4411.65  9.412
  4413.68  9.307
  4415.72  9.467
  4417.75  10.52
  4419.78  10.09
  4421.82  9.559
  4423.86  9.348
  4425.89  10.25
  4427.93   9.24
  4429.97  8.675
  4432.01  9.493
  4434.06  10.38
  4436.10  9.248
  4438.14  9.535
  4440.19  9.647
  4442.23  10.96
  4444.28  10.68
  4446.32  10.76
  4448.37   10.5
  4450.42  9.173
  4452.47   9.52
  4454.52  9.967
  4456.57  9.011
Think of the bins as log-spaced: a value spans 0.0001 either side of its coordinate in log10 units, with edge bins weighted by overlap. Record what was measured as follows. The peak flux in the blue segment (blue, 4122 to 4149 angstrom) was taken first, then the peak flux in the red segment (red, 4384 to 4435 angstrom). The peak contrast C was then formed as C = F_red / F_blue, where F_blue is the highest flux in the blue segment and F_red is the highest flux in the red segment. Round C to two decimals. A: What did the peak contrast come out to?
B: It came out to 1.28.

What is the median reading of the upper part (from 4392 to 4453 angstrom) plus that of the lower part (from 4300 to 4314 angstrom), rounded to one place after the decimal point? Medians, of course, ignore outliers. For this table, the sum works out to 15.3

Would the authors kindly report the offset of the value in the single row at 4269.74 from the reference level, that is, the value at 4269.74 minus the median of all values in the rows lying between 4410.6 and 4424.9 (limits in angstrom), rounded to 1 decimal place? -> -2.3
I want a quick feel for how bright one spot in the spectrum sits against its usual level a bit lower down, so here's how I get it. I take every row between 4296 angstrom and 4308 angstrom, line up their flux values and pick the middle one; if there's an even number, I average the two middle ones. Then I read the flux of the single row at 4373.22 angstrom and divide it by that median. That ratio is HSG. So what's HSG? 1.51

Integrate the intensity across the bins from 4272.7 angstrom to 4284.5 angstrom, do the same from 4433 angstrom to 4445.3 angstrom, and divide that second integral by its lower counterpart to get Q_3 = 1.40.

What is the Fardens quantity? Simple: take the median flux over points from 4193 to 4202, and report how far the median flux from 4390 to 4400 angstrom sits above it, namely 2.0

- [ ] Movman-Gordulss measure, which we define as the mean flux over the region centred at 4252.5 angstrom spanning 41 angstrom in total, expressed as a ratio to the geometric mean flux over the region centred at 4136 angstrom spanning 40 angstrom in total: 1.16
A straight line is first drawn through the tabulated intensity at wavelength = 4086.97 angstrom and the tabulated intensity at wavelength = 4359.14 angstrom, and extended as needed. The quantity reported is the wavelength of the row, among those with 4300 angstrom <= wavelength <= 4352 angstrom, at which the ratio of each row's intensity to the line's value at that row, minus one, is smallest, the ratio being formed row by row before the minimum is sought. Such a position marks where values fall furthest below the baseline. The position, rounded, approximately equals 4309.24 angstrom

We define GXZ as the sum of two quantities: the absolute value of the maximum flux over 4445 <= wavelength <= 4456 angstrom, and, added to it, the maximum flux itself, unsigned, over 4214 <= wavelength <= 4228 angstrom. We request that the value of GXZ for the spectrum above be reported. 18.9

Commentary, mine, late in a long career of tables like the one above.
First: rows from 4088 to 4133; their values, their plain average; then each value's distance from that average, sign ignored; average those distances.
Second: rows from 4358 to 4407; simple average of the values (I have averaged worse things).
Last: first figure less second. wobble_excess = -8.3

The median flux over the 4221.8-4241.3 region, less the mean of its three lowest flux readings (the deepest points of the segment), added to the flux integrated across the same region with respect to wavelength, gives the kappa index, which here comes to 152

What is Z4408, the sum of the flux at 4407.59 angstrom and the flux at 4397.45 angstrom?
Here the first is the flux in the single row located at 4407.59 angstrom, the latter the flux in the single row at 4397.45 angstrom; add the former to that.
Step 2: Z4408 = 18.8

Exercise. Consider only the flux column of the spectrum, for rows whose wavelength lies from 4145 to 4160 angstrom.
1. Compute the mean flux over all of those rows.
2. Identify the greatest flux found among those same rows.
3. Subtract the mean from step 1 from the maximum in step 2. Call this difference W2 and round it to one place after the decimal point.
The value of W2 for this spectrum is 0.9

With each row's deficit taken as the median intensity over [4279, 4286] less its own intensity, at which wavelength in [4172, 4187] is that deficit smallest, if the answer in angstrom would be 4182.16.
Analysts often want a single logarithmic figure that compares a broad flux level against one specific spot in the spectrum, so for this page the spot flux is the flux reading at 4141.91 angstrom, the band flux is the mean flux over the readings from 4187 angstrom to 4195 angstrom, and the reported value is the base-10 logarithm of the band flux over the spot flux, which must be 0.05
